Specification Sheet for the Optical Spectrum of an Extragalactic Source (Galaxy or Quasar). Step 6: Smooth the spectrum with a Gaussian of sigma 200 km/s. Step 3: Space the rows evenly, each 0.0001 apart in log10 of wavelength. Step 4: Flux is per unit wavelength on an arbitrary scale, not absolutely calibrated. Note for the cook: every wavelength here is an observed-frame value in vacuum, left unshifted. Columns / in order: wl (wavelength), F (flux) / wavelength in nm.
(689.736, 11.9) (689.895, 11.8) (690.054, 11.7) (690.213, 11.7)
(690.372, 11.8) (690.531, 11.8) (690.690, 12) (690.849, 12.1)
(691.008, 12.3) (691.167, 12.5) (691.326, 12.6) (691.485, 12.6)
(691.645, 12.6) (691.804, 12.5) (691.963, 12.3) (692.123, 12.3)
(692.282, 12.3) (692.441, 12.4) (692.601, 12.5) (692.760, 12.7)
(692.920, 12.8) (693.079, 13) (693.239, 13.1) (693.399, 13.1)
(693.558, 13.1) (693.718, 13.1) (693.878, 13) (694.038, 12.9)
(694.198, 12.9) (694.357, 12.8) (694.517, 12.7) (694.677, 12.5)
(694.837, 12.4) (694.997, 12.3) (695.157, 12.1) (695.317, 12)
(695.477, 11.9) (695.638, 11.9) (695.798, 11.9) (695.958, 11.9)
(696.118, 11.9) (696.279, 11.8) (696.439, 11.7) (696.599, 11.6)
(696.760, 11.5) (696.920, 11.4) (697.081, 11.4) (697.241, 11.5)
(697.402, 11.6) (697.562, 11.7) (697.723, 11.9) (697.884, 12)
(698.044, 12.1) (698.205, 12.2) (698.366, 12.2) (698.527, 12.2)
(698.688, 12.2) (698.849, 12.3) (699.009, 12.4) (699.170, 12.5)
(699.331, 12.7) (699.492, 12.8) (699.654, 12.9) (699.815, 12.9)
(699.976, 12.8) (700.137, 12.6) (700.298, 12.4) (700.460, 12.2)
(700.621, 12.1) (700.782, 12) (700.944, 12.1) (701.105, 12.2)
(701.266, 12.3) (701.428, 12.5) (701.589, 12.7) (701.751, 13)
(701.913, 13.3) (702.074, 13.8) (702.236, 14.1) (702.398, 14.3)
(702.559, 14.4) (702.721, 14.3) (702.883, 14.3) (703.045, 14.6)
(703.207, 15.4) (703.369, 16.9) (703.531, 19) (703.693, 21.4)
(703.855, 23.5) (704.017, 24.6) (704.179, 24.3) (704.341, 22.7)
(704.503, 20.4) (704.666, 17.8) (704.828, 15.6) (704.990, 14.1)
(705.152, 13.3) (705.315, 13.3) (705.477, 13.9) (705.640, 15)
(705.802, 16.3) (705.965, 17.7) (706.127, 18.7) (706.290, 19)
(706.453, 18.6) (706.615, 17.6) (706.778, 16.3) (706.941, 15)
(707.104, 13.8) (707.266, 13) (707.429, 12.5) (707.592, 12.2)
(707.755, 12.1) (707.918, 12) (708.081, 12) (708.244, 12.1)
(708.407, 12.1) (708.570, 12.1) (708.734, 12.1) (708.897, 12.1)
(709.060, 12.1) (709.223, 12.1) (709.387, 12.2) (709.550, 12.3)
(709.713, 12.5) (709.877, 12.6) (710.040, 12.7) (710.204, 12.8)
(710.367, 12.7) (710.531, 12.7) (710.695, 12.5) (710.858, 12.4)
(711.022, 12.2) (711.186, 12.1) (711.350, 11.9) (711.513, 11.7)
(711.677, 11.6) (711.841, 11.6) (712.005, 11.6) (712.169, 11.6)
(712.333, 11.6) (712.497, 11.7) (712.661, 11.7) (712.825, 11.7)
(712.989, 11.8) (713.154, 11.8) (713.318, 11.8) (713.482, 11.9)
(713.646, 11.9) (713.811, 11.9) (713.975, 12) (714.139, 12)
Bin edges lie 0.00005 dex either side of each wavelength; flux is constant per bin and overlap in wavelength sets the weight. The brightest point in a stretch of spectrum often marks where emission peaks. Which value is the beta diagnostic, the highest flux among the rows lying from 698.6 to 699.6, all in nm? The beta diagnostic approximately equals 12.8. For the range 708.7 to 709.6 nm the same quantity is 12.3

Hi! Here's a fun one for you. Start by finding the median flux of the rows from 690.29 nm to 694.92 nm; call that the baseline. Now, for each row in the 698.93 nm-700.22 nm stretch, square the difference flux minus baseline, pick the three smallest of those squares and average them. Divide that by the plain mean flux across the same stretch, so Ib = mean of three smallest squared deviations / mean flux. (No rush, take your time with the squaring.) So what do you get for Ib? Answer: 0.001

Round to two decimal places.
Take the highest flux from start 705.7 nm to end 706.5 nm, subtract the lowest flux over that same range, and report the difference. 2.70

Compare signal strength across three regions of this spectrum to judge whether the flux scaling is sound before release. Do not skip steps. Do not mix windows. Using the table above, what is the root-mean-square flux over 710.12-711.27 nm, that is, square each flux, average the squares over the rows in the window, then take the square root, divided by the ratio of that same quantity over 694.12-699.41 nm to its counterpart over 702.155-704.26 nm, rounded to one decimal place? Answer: 18.9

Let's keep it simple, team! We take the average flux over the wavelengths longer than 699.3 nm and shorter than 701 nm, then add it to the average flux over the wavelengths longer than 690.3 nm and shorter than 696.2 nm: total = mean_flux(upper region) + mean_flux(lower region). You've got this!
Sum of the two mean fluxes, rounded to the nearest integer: 25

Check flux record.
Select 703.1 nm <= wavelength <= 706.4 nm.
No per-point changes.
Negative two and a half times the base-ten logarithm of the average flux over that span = -3.15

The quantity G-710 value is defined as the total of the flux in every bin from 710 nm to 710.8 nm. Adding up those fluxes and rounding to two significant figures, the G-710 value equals 63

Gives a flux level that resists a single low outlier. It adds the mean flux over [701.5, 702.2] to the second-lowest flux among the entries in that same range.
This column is 26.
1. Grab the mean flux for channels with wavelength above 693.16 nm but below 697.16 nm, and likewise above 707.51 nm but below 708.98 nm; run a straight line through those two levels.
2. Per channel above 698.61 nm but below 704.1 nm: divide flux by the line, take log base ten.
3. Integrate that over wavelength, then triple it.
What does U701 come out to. 0.97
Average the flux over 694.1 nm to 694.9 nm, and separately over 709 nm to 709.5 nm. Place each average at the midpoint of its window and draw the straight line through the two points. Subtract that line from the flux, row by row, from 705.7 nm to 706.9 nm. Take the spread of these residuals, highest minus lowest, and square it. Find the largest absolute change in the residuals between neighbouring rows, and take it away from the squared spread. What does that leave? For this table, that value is 6.0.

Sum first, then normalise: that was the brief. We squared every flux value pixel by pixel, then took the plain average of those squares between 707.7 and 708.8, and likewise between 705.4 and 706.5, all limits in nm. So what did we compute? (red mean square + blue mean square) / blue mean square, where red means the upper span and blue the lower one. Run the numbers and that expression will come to 1.5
